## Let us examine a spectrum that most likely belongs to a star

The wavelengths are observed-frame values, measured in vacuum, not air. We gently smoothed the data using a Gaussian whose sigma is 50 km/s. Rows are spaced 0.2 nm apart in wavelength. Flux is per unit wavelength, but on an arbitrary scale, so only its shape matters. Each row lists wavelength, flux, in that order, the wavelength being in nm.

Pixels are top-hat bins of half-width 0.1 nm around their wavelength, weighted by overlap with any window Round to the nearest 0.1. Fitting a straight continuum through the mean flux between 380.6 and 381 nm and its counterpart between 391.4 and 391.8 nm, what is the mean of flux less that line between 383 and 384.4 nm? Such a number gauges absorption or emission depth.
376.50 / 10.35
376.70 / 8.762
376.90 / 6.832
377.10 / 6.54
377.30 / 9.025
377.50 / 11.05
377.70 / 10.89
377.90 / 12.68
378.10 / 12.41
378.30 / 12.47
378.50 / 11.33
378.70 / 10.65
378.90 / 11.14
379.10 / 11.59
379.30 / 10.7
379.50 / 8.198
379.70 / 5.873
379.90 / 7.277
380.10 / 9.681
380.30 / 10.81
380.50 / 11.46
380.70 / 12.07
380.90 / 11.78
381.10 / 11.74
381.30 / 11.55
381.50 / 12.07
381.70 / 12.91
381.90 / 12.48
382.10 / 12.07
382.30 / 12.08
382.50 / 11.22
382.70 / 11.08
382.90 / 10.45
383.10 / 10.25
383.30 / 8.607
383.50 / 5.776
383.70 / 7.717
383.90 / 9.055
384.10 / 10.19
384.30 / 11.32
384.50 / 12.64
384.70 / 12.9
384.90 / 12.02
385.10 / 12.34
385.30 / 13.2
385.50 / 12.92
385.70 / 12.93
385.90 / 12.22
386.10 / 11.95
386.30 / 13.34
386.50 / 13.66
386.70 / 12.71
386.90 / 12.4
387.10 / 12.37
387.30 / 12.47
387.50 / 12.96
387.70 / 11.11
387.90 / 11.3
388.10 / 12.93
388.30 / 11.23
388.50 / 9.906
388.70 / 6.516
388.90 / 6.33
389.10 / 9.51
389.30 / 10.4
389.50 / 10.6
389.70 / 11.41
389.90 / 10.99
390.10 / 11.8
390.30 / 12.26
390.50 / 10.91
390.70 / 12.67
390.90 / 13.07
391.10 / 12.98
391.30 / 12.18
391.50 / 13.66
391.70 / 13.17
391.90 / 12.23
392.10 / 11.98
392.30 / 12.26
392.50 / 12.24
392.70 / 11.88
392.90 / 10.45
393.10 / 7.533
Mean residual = -3.3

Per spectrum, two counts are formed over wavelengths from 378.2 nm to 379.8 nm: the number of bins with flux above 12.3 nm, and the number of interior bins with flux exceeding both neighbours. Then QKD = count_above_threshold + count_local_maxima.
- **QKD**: 2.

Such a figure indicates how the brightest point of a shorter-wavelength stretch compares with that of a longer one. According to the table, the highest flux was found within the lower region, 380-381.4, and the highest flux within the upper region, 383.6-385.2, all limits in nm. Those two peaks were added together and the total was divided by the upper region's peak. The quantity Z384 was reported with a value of 1.94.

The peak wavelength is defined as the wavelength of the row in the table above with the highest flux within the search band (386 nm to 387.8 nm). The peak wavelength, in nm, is 386.50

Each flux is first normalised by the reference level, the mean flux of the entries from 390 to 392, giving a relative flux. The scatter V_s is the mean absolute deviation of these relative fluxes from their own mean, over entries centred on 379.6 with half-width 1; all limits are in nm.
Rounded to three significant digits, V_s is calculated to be 0.127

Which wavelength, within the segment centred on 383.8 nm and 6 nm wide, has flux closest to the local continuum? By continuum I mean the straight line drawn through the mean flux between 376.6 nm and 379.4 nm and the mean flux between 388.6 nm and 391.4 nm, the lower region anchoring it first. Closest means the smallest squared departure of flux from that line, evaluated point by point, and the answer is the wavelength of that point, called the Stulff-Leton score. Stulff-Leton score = 382.90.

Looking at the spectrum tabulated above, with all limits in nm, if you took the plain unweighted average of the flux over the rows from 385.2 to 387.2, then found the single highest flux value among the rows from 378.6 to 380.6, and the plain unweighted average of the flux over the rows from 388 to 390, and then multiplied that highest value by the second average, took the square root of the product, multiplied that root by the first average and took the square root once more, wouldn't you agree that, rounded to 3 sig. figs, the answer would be 11.7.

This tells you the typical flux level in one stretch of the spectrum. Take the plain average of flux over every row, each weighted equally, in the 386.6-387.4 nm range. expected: 12.5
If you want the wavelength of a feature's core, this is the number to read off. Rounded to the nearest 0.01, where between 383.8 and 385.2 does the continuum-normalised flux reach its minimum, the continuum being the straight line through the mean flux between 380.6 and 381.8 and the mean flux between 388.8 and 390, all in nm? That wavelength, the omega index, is 383.90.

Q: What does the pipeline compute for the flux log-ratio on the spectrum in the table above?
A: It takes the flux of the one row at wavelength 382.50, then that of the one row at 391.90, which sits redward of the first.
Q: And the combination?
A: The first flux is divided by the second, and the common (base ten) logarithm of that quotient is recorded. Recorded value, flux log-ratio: -0.037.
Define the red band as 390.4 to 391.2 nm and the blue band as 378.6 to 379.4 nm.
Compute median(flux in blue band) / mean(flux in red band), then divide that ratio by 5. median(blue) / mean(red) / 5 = 0.176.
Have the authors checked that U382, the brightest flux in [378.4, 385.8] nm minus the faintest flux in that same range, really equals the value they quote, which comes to 7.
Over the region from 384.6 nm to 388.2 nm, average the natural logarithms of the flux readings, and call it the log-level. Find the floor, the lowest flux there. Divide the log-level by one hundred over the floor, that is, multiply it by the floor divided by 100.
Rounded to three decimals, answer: 0.281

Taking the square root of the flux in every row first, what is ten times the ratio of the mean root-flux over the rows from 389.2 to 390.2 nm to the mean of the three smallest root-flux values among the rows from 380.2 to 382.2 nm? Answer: 9.9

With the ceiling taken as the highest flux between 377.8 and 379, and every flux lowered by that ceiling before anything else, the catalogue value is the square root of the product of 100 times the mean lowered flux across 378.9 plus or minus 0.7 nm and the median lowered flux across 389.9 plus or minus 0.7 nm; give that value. 17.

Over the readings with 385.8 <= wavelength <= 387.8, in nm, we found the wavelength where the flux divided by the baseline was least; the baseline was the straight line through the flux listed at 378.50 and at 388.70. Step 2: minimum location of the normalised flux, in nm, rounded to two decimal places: 386.10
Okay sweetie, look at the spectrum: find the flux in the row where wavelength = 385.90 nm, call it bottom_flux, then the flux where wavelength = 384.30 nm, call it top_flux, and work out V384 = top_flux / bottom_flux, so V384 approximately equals 0.926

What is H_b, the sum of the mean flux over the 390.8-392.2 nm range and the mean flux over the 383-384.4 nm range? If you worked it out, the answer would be 21.7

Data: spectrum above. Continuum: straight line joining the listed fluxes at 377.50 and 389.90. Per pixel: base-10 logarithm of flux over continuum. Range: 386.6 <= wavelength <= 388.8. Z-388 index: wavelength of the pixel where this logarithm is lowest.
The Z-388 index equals 388.70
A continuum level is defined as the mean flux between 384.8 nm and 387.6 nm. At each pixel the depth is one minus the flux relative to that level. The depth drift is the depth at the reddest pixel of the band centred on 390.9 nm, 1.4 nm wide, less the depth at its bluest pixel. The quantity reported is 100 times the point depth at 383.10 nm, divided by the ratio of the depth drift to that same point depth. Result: -33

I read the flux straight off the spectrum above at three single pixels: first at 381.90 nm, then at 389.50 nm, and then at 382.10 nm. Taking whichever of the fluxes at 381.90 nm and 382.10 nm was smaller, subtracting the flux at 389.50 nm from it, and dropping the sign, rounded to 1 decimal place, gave 1.5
